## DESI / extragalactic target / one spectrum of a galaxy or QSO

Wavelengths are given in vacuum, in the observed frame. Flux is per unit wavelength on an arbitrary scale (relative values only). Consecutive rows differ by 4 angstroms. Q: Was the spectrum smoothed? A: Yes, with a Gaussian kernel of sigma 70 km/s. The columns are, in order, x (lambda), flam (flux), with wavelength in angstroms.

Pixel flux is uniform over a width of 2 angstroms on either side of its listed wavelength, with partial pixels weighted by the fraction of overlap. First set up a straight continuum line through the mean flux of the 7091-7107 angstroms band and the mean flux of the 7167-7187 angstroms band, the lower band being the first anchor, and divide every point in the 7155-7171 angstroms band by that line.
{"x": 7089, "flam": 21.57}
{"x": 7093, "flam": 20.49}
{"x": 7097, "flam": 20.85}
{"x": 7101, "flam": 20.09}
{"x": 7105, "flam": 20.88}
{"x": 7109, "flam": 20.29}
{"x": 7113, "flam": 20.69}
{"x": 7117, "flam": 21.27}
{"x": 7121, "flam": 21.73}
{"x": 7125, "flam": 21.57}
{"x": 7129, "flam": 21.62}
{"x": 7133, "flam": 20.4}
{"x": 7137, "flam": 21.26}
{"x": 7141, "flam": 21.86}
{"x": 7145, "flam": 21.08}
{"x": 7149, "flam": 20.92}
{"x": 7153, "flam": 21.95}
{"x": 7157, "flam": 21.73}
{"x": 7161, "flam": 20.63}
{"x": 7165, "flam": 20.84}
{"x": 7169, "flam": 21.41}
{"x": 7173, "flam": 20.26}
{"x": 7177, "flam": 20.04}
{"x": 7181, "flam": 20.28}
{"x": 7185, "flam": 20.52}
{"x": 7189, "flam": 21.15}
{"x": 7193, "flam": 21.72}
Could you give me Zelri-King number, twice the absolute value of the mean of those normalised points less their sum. 6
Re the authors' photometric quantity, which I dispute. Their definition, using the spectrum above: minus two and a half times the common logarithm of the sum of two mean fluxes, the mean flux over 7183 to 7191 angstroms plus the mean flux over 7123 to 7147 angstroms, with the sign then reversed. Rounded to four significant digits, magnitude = 4.062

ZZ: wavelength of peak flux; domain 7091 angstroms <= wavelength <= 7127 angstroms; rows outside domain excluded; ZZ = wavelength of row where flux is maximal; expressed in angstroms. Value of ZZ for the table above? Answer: 7121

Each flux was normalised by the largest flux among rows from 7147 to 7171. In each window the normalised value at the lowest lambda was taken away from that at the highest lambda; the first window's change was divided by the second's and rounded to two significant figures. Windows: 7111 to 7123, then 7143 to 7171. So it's 3.2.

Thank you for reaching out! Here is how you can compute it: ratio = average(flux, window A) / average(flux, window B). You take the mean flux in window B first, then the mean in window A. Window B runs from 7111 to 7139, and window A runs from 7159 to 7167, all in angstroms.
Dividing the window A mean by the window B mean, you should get 0.98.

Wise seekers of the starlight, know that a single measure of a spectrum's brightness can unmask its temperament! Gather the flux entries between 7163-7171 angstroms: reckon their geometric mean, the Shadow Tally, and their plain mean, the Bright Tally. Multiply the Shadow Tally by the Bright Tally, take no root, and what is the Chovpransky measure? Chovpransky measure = 446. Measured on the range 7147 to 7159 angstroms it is 464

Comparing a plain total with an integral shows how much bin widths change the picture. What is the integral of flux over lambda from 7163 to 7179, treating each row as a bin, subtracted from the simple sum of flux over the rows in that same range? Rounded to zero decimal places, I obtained -248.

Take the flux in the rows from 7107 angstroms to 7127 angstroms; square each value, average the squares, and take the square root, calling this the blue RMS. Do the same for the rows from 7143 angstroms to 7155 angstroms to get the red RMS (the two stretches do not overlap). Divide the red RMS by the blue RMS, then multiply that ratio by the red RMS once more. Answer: 21.5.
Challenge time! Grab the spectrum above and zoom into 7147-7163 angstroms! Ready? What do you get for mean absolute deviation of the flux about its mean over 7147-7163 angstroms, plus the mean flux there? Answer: 21.8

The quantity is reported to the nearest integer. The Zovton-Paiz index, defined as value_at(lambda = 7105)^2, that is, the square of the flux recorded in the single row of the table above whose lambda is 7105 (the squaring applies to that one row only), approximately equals 436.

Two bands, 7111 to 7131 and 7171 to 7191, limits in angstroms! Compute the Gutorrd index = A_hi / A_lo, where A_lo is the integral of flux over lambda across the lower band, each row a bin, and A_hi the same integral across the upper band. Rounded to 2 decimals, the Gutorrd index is 0.96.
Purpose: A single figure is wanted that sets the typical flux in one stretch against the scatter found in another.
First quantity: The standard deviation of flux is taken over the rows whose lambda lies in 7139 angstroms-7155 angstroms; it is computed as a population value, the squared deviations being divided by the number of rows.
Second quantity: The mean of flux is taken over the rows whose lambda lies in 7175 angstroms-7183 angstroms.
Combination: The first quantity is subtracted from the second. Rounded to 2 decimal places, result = 19.70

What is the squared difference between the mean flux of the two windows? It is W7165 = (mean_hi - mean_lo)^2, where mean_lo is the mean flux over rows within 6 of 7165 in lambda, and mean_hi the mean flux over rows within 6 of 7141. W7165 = 0.19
